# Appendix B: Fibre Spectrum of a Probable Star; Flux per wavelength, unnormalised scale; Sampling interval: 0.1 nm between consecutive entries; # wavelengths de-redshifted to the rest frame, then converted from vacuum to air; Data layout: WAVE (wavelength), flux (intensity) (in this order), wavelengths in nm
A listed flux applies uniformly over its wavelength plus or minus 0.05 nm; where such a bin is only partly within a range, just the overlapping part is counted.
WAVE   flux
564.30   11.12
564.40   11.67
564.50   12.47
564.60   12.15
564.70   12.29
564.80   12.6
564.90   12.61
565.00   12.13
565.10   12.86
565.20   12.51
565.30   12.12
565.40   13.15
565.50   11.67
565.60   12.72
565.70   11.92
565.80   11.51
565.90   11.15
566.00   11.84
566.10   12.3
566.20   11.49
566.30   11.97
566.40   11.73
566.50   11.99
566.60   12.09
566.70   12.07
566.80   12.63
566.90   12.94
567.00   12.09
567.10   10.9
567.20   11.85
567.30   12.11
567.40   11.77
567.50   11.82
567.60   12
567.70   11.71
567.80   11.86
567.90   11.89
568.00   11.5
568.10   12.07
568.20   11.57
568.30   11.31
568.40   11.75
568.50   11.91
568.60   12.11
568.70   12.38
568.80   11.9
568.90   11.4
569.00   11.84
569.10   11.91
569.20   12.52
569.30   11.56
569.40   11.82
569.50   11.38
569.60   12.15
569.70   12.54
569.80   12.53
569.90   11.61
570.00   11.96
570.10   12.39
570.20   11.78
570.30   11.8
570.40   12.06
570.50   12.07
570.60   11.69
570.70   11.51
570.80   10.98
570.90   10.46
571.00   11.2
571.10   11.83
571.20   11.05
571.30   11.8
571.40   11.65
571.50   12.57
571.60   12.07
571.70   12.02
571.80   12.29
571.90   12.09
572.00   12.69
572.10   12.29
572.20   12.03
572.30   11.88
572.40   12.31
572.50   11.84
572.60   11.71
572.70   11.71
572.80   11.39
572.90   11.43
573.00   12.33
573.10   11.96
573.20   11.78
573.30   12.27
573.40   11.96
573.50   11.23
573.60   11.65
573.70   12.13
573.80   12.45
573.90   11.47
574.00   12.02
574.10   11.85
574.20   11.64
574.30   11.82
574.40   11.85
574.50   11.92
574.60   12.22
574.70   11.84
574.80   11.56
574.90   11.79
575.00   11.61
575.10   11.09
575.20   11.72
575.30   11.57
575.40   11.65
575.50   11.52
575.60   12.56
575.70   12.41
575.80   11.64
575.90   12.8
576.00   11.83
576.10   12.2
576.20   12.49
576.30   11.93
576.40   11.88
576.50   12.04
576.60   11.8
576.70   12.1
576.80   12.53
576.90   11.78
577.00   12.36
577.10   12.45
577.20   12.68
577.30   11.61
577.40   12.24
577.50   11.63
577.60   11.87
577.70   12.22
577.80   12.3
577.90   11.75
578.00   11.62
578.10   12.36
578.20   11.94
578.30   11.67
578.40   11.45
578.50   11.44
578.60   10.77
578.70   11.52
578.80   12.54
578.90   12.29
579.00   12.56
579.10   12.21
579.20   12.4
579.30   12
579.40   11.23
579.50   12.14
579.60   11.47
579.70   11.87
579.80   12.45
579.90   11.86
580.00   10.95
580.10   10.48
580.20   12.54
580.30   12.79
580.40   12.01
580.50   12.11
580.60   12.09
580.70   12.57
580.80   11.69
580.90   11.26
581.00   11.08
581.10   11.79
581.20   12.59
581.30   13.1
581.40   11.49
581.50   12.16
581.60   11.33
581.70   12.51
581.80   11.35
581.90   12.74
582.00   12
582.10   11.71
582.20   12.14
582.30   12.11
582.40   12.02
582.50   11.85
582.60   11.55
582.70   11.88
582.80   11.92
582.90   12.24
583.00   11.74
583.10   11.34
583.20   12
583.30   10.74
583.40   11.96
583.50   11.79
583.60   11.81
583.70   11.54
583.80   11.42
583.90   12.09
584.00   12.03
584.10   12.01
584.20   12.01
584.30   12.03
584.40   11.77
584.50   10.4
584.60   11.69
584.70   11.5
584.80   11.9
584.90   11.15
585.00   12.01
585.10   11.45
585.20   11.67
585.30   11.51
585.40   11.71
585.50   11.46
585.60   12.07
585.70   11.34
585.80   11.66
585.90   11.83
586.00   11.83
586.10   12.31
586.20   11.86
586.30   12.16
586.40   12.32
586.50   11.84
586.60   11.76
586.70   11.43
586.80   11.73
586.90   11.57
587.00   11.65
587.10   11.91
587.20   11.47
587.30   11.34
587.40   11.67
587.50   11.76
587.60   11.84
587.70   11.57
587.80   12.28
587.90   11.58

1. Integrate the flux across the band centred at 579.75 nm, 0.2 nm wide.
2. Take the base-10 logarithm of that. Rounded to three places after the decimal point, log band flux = 0.386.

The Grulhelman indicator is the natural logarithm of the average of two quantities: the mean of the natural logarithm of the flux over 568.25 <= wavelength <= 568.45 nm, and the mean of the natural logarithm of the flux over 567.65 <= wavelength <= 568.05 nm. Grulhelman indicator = 0.898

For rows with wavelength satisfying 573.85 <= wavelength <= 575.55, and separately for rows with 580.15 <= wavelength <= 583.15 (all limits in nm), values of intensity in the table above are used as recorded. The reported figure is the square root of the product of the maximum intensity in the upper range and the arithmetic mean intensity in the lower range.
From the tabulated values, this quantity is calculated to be 12.4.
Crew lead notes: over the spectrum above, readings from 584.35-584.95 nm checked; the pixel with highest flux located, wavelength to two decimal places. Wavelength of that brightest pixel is 584.80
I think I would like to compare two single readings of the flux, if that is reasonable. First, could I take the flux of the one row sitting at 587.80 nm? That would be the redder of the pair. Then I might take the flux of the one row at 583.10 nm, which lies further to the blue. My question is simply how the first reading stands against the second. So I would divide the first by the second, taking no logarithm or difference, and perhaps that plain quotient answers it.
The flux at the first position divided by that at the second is 1.08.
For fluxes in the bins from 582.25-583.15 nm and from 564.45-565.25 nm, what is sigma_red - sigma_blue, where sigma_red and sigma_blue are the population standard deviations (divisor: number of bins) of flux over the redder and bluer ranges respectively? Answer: 0.0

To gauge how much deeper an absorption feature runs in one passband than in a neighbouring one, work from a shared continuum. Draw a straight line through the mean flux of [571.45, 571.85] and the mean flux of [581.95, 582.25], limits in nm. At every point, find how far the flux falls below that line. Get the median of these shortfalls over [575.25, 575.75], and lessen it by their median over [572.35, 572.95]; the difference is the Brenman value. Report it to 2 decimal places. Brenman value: -0.02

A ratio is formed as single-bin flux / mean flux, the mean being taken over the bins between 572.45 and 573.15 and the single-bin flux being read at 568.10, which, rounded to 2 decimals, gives 1.03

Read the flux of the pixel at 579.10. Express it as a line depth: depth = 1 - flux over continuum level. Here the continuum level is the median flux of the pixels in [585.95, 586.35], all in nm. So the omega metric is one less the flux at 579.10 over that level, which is -0.02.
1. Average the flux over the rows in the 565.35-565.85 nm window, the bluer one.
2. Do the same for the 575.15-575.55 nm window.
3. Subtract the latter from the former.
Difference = 0.58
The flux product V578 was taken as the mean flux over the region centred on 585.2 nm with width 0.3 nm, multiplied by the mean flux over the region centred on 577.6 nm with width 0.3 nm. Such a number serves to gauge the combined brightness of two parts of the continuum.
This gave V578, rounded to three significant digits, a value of 137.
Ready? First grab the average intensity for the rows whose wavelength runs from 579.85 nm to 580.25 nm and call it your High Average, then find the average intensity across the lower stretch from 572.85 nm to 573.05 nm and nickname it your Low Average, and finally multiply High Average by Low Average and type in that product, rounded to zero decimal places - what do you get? 136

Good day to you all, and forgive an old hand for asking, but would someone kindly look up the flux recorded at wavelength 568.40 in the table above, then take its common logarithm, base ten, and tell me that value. 1.07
